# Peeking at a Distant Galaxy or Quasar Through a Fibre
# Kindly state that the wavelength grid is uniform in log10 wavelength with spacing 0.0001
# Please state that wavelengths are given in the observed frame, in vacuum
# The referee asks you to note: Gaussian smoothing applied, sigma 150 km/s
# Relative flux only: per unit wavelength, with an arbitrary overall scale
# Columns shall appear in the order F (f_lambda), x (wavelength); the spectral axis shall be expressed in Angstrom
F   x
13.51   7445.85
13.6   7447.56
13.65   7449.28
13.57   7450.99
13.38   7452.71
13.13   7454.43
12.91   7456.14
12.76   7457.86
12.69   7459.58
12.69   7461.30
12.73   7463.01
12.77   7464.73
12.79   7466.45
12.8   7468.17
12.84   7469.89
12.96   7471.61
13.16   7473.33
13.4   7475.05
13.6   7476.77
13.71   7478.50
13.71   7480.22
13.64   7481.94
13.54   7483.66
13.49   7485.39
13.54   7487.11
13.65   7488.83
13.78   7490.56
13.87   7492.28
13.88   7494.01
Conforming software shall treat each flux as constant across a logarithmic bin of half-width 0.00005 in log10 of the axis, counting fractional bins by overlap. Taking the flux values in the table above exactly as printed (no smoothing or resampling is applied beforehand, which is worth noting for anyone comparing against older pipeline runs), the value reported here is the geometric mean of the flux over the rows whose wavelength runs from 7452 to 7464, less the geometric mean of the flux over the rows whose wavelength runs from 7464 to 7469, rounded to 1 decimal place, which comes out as 0.1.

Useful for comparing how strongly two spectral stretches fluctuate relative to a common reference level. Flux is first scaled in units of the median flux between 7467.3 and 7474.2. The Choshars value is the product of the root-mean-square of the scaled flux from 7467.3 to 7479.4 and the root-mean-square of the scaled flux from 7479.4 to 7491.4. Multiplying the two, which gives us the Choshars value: 1.08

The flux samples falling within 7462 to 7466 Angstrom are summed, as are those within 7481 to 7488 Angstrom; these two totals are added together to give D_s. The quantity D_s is 80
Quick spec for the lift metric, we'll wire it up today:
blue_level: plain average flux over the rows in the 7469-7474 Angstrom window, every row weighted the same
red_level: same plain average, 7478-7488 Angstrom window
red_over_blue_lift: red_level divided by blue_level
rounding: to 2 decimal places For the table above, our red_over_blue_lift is 1.05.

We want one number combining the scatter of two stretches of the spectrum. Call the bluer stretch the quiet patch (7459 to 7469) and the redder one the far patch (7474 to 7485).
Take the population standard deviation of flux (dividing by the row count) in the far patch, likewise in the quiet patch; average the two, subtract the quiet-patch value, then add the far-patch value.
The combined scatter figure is 0.14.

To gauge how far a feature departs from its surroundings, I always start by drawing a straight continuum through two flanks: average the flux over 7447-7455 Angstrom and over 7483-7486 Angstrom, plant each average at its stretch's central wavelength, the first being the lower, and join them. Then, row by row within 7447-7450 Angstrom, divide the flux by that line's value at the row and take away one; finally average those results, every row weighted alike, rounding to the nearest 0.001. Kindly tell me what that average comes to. 0.012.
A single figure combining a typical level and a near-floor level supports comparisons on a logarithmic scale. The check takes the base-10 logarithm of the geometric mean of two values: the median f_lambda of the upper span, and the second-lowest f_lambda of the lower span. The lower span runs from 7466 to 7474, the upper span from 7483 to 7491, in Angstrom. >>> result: 1.12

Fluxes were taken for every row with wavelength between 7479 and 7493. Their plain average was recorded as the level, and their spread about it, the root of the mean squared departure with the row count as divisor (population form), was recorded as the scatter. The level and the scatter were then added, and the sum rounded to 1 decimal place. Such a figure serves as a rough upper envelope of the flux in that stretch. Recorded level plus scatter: 13.8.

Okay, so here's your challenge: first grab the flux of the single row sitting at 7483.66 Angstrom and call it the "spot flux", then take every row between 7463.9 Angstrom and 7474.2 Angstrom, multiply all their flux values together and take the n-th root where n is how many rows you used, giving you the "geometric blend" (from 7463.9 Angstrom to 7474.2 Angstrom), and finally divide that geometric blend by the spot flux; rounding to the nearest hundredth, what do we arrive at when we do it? 0.95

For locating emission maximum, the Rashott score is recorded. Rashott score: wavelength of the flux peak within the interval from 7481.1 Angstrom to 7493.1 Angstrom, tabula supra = 7492.28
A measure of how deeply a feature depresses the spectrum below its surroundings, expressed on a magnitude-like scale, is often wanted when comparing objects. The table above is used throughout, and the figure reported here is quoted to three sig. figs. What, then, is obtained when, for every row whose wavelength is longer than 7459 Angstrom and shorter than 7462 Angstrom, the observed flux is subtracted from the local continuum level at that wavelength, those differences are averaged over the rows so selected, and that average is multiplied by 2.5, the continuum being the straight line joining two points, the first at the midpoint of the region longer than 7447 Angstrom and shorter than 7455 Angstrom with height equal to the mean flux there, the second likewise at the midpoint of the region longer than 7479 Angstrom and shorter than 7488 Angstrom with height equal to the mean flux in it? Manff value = 2.03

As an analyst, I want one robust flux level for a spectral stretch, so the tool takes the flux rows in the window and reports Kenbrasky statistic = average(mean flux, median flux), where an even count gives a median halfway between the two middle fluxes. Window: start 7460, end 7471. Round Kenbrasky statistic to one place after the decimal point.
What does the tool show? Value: 12.8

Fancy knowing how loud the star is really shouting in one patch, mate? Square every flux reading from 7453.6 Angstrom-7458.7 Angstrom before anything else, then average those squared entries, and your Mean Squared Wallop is 167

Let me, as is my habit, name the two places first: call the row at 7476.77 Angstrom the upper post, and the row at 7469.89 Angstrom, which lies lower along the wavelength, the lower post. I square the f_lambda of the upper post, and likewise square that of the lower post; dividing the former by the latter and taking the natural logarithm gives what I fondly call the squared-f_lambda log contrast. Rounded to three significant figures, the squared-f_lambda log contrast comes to 0.115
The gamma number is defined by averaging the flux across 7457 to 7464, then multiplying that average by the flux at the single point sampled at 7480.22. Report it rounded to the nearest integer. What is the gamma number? 174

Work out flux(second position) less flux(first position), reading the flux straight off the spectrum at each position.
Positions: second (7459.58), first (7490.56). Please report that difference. -1.09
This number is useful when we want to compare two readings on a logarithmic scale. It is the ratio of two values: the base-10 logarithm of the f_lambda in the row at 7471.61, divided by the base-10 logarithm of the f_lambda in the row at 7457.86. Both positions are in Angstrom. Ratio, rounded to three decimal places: 1.006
